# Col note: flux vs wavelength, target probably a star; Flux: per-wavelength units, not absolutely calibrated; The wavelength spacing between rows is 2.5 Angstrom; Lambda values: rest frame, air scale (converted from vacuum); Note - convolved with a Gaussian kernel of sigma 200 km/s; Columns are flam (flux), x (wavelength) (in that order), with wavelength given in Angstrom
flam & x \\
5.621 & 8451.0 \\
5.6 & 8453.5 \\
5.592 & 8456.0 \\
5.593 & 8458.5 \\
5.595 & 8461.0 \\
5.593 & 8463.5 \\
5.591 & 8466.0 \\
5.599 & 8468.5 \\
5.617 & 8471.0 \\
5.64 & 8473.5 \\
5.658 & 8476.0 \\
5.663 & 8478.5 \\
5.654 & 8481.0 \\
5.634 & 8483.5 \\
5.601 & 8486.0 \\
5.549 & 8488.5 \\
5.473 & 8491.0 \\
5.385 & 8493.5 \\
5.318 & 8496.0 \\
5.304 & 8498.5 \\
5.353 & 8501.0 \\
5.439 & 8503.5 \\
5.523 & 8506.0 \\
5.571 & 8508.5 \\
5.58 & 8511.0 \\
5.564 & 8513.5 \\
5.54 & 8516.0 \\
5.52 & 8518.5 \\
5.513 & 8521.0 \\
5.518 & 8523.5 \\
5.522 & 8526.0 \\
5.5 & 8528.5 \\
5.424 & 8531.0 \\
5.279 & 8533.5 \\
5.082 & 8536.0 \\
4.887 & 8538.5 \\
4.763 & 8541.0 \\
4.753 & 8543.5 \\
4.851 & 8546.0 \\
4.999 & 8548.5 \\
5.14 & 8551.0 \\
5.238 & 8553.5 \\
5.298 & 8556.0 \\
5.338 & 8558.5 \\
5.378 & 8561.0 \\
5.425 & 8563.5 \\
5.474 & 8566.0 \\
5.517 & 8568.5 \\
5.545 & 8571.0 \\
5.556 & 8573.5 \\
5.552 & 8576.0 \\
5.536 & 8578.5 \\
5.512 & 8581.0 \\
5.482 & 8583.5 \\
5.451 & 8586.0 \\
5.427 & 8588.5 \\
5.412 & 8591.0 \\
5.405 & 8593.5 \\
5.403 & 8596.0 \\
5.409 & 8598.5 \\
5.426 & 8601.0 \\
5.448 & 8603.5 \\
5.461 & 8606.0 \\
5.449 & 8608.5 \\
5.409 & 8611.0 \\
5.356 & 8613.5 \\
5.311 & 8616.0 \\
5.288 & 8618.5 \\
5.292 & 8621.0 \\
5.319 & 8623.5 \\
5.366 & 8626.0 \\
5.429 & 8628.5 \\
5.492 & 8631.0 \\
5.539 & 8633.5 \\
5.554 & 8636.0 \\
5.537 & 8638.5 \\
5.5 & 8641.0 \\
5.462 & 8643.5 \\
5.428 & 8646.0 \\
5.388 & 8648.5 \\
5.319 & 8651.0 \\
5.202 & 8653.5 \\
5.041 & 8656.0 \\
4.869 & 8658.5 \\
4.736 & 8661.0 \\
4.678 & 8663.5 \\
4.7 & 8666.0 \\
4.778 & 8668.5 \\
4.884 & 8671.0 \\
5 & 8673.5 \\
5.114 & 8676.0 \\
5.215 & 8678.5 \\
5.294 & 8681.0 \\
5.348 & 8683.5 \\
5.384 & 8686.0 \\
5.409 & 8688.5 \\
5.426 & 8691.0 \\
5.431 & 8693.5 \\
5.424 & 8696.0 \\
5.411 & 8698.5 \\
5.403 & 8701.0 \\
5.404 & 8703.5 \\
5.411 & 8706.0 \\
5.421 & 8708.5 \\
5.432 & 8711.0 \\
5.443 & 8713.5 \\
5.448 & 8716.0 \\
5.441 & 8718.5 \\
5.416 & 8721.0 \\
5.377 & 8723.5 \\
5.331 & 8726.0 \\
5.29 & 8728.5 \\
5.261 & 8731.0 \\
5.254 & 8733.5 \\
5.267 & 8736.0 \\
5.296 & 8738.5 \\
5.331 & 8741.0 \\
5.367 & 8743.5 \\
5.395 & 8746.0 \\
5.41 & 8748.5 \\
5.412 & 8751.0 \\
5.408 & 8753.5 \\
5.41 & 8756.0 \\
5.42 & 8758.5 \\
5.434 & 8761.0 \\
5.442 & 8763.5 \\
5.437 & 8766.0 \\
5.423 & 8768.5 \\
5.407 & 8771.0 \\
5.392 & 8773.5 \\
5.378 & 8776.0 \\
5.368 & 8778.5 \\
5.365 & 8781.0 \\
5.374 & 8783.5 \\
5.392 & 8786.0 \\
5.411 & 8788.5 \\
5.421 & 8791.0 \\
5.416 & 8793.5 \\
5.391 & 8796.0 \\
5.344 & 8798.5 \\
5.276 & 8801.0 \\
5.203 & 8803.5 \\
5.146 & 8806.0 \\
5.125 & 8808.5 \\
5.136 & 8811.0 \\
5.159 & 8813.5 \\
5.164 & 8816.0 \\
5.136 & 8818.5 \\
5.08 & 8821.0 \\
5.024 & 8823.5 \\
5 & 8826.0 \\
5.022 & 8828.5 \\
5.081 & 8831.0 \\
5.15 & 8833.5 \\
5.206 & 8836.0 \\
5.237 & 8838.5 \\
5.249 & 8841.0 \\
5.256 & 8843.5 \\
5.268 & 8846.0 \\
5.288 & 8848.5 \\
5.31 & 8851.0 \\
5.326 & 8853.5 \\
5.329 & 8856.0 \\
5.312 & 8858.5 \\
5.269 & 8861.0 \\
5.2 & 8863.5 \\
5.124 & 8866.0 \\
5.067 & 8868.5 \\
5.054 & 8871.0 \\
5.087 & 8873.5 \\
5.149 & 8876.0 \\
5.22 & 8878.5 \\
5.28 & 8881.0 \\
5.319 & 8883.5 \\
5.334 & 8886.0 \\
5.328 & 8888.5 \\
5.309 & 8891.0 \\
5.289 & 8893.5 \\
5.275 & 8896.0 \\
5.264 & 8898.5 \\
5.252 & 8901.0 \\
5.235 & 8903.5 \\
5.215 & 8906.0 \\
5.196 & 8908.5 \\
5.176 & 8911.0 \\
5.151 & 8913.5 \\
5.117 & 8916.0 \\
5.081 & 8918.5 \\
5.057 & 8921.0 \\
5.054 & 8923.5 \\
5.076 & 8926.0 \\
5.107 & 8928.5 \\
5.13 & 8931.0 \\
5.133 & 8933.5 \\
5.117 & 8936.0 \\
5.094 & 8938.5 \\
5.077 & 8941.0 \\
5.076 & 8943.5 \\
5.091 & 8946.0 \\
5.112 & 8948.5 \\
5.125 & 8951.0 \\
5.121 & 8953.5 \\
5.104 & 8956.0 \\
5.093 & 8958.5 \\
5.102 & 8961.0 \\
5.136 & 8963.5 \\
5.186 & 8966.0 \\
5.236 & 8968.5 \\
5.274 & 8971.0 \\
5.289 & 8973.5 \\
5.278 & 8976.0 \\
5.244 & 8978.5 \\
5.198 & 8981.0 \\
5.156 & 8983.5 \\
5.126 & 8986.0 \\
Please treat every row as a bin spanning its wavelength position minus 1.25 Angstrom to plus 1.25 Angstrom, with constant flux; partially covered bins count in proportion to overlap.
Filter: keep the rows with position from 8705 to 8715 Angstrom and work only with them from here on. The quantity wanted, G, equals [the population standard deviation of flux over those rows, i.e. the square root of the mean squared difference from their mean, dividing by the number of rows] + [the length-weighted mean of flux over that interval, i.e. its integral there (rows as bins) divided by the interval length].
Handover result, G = 5.44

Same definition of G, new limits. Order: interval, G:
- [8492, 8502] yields 5.37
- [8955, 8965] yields 5.13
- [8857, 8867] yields 5.30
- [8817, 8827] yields 5.12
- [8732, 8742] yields 5.31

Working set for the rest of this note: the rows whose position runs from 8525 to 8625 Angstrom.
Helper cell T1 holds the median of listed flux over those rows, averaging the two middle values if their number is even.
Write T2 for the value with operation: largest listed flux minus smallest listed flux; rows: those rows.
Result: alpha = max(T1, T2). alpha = 5.41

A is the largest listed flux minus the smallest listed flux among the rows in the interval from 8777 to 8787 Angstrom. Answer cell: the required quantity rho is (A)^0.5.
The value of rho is 0.164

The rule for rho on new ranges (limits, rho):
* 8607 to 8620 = 0.401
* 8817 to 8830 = 0.369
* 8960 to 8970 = 0.366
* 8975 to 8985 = 0.349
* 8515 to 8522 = 0.164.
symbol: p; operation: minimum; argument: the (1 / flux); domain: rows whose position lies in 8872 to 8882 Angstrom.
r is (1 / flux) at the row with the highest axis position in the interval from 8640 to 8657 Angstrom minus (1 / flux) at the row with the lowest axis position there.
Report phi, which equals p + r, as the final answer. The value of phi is 0.206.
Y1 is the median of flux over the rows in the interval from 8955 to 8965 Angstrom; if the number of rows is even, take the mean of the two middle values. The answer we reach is 5.10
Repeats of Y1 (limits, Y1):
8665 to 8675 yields 4.83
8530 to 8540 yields 5.18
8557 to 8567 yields 5.40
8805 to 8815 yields 5.14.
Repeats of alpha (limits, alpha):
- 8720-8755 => 5.35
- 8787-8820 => 5.20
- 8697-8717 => 5.42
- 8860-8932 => 5.20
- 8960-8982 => 5.24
